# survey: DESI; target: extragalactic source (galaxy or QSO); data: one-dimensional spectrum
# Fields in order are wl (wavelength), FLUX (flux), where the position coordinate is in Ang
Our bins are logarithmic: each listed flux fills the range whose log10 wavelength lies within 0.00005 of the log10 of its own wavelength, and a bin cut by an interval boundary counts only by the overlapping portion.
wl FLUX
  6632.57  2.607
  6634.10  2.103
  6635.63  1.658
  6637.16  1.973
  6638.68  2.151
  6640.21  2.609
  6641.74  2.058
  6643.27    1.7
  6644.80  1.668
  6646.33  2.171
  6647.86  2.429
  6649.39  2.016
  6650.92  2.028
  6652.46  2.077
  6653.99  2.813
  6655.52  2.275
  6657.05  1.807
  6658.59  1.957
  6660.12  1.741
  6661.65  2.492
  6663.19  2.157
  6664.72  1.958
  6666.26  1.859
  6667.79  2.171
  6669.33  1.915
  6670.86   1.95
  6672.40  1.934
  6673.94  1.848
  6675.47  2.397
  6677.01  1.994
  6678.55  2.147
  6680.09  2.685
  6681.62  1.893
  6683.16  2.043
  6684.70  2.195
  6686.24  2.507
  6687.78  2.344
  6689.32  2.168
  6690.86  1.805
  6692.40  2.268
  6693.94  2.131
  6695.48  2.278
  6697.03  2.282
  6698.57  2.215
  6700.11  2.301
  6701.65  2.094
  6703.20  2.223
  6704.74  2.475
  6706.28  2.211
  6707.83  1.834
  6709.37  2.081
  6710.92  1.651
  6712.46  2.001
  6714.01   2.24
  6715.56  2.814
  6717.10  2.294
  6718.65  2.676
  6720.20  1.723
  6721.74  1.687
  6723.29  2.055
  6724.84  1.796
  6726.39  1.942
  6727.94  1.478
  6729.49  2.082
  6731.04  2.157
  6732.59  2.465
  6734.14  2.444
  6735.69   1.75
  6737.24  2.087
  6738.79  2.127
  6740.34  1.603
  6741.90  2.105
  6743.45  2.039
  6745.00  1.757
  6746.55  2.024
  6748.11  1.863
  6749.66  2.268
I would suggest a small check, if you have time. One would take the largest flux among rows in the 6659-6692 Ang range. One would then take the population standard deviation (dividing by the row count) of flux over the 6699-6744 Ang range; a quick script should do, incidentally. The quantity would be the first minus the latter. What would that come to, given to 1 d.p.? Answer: 2.4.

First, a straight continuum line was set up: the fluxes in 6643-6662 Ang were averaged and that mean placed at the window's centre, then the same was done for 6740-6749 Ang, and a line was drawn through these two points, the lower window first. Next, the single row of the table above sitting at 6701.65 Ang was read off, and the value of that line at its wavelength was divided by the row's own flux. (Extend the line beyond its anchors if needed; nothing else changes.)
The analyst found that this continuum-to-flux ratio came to 0.95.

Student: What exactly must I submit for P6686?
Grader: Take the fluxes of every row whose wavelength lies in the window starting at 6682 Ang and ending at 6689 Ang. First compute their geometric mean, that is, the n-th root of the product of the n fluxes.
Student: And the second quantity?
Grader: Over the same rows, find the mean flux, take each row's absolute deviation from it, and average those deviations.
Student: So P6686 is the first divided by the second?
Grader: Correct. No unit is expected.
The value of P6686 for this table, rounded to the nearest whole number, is 15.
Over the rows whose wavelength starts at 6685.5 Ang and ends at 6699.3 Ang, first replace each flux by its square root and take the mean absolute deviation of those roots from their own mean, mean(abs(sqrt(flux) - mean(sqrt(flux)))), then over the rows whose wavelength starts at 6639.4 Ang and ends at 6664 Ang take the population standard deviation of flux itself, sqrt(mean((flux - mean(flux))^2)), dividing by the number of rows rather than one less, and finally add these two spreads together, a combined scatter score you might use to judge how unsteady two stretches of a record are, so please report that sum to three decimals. 0.365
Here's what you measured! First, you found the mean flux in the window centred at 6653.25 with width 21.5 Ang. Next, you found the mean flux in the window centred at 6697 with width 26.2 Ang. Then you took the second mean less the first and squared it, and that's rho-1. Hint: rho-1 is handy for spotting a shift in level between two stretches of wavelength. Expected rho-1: 0.011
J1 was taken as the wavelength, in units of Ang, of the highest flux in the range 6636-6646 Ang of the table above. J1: 6640.21 Ang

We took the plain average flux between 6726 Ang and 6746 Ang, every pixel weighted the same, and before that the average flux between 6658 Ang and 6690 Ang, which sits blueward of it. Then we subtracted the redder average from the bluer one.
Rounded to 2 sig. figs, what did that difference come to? 0.11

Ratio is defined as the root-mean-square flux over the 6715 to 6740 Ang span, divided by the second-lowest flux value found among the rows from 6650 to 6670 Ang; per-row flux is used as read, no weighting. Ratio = 1.18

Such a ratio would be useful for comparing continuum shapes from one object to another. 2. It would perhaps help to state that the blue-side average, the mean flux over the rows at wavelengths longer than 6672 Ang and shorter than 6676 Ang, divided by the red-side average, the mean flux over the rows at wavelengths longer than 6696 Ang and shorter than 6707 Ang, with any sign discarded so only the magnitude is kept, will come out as 0.91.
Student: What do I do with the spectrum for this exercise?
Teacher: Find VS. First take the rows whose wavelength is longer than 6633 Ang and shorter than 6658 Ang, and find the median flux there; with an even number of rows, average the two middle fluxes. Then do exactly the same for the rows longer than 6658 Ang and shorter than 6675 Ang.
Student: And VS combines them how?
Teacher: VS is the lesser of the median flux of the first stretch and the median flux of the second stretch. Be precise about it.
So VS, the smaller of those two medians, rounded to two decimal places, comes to 1.95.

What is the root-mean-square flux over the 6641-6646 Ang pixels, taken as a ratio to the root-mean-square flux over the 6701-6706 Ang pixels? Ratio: 0.80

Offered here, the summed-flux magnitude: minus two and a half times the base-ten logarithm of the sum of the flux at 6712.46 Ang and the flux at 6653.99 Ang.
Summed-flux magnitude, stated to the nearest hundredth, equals -1.71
